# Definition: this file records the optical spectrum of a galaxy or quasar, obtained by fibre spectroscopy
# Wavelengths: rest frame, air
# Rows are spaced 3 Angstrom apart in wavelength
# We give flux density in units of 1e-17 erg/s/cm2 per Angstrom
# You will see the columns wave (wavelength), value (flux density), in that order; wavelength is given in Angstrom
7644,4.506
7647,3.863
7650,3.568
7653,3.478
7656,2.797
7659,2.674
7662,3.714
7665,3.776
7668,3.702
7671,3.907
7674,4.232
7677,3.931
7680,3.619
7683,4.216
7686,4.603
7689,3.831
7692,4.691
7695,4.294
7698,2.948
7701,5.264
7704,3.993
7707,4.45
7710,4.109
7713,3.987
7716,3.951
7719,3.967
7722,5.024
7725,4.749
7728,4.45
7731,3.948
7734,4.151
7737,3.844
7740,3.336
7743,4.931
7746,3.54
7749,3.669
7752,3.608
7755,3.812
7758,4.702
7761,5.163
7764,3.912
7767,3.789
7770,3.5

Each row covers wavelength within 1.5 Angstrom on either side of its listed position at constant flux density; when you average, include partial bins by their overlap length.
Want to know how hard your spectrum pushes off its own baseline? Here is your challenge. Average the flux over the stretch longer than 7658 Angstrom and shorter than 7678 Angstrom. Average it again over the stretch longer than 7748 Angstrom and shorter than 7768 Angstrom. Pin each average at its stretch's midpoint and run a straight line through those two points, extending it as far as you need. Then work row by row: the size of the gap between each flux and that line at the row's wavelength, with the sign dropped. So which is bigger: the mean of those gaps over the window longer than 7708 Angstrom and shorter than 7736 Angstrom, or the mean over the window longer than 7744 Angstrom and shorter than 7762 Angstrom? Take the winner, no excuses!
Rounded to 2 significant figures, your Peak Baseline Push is 0.55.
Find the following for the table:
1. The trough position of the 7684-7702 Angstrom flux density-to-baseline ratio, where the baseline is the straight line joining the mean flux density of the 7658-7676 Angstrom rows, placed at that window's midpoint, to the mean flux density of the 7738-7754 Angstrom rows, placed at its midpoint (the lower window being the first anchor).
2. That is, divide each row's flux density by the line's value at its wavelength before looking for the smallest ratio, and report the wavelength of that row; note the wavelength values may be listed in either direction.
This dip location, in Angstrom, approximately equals 7698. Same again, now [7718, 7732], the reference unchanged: 7731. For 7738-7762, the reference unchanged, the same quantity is 7740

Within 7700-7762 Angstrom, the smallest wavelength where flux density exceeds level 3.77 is 7701 Angstrom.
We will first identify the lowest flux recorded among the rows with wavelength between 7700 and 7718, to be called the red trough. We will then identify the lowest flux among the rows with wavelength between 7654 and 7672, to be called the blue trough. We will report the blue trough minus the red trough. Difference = -1.3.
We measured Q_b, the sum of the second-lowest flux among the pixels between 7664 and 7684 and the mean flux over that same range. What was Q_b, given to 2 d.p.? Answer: 7.61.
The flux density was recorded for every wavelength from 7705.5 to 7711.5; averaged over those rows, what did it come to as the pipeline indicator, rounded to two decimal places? 4.28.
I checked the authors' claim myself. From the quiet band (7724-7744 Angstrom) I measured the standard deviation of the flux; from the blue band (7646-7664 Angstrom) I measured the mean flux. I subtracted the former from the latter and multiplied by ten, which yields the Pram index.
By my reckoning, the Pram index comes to 28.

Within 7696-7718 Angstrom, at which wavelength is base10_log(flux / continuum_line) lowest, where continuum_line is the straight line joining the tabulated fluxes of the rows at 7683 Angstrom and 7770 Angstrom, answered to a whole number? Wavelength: 7698 Angstrom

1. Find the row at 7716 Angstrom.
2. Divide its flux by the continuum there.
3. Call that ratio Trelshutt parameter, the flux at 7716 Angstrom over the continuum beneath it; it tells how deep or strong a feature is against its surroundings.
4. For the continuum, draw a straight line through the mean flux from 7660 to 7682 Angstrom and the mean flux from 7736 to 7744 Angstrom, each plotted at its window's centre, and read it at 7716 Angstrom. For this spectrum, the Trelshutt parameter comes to 1.00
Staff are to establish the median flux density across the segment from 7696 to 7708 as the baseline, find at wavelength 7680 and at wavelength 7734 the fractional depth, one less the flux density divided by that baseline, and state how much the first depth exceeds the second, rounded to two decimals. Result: 0.13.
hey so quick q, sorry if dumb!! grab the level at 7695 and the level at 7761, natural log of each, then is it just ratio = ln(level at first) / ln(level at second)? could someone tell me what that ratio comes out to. 0.89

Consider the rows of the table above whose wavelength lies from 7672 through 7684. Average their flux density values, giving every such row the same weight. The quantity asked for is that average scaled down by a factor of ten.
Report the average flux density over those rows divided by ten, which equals 0.40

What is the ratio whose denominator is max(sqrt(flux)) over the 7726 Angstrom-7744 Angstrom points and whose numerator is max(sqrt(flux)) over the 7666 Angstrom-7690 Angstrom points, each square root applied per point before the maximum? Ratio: 0.966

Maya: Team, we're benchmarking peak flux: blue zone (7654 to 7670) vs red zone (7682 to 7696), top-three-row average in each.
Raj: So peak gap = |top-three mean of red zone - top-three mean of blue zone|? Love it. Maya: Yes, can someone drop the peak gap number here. 0.8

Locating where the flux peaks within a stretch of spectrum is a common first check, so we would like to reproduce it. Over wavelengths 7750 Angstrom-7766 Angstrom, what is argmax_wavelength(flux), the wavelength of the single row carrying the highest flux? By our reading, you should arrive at 7761 Angstrom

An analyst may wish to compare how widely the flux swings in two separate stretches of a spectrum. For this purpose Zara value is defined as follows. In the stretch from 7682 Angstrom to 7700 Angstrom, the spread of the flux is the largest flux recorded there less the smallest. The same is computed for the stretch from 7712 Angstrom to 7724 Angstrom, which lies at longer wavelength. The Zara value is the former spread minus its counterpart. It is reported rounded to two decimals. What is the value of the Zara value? 0.67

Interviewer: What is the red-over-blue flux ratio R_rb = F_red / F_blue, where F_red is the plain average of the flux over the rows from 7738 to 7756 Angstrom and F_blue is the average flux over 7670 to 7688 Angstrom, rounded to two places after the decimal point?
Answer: 0.93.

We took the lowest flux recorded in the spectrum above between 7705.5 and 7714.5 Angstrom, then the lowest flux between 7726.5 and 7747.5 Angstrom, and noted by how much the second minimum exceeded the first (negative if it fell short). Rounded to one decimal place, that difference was -0.7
